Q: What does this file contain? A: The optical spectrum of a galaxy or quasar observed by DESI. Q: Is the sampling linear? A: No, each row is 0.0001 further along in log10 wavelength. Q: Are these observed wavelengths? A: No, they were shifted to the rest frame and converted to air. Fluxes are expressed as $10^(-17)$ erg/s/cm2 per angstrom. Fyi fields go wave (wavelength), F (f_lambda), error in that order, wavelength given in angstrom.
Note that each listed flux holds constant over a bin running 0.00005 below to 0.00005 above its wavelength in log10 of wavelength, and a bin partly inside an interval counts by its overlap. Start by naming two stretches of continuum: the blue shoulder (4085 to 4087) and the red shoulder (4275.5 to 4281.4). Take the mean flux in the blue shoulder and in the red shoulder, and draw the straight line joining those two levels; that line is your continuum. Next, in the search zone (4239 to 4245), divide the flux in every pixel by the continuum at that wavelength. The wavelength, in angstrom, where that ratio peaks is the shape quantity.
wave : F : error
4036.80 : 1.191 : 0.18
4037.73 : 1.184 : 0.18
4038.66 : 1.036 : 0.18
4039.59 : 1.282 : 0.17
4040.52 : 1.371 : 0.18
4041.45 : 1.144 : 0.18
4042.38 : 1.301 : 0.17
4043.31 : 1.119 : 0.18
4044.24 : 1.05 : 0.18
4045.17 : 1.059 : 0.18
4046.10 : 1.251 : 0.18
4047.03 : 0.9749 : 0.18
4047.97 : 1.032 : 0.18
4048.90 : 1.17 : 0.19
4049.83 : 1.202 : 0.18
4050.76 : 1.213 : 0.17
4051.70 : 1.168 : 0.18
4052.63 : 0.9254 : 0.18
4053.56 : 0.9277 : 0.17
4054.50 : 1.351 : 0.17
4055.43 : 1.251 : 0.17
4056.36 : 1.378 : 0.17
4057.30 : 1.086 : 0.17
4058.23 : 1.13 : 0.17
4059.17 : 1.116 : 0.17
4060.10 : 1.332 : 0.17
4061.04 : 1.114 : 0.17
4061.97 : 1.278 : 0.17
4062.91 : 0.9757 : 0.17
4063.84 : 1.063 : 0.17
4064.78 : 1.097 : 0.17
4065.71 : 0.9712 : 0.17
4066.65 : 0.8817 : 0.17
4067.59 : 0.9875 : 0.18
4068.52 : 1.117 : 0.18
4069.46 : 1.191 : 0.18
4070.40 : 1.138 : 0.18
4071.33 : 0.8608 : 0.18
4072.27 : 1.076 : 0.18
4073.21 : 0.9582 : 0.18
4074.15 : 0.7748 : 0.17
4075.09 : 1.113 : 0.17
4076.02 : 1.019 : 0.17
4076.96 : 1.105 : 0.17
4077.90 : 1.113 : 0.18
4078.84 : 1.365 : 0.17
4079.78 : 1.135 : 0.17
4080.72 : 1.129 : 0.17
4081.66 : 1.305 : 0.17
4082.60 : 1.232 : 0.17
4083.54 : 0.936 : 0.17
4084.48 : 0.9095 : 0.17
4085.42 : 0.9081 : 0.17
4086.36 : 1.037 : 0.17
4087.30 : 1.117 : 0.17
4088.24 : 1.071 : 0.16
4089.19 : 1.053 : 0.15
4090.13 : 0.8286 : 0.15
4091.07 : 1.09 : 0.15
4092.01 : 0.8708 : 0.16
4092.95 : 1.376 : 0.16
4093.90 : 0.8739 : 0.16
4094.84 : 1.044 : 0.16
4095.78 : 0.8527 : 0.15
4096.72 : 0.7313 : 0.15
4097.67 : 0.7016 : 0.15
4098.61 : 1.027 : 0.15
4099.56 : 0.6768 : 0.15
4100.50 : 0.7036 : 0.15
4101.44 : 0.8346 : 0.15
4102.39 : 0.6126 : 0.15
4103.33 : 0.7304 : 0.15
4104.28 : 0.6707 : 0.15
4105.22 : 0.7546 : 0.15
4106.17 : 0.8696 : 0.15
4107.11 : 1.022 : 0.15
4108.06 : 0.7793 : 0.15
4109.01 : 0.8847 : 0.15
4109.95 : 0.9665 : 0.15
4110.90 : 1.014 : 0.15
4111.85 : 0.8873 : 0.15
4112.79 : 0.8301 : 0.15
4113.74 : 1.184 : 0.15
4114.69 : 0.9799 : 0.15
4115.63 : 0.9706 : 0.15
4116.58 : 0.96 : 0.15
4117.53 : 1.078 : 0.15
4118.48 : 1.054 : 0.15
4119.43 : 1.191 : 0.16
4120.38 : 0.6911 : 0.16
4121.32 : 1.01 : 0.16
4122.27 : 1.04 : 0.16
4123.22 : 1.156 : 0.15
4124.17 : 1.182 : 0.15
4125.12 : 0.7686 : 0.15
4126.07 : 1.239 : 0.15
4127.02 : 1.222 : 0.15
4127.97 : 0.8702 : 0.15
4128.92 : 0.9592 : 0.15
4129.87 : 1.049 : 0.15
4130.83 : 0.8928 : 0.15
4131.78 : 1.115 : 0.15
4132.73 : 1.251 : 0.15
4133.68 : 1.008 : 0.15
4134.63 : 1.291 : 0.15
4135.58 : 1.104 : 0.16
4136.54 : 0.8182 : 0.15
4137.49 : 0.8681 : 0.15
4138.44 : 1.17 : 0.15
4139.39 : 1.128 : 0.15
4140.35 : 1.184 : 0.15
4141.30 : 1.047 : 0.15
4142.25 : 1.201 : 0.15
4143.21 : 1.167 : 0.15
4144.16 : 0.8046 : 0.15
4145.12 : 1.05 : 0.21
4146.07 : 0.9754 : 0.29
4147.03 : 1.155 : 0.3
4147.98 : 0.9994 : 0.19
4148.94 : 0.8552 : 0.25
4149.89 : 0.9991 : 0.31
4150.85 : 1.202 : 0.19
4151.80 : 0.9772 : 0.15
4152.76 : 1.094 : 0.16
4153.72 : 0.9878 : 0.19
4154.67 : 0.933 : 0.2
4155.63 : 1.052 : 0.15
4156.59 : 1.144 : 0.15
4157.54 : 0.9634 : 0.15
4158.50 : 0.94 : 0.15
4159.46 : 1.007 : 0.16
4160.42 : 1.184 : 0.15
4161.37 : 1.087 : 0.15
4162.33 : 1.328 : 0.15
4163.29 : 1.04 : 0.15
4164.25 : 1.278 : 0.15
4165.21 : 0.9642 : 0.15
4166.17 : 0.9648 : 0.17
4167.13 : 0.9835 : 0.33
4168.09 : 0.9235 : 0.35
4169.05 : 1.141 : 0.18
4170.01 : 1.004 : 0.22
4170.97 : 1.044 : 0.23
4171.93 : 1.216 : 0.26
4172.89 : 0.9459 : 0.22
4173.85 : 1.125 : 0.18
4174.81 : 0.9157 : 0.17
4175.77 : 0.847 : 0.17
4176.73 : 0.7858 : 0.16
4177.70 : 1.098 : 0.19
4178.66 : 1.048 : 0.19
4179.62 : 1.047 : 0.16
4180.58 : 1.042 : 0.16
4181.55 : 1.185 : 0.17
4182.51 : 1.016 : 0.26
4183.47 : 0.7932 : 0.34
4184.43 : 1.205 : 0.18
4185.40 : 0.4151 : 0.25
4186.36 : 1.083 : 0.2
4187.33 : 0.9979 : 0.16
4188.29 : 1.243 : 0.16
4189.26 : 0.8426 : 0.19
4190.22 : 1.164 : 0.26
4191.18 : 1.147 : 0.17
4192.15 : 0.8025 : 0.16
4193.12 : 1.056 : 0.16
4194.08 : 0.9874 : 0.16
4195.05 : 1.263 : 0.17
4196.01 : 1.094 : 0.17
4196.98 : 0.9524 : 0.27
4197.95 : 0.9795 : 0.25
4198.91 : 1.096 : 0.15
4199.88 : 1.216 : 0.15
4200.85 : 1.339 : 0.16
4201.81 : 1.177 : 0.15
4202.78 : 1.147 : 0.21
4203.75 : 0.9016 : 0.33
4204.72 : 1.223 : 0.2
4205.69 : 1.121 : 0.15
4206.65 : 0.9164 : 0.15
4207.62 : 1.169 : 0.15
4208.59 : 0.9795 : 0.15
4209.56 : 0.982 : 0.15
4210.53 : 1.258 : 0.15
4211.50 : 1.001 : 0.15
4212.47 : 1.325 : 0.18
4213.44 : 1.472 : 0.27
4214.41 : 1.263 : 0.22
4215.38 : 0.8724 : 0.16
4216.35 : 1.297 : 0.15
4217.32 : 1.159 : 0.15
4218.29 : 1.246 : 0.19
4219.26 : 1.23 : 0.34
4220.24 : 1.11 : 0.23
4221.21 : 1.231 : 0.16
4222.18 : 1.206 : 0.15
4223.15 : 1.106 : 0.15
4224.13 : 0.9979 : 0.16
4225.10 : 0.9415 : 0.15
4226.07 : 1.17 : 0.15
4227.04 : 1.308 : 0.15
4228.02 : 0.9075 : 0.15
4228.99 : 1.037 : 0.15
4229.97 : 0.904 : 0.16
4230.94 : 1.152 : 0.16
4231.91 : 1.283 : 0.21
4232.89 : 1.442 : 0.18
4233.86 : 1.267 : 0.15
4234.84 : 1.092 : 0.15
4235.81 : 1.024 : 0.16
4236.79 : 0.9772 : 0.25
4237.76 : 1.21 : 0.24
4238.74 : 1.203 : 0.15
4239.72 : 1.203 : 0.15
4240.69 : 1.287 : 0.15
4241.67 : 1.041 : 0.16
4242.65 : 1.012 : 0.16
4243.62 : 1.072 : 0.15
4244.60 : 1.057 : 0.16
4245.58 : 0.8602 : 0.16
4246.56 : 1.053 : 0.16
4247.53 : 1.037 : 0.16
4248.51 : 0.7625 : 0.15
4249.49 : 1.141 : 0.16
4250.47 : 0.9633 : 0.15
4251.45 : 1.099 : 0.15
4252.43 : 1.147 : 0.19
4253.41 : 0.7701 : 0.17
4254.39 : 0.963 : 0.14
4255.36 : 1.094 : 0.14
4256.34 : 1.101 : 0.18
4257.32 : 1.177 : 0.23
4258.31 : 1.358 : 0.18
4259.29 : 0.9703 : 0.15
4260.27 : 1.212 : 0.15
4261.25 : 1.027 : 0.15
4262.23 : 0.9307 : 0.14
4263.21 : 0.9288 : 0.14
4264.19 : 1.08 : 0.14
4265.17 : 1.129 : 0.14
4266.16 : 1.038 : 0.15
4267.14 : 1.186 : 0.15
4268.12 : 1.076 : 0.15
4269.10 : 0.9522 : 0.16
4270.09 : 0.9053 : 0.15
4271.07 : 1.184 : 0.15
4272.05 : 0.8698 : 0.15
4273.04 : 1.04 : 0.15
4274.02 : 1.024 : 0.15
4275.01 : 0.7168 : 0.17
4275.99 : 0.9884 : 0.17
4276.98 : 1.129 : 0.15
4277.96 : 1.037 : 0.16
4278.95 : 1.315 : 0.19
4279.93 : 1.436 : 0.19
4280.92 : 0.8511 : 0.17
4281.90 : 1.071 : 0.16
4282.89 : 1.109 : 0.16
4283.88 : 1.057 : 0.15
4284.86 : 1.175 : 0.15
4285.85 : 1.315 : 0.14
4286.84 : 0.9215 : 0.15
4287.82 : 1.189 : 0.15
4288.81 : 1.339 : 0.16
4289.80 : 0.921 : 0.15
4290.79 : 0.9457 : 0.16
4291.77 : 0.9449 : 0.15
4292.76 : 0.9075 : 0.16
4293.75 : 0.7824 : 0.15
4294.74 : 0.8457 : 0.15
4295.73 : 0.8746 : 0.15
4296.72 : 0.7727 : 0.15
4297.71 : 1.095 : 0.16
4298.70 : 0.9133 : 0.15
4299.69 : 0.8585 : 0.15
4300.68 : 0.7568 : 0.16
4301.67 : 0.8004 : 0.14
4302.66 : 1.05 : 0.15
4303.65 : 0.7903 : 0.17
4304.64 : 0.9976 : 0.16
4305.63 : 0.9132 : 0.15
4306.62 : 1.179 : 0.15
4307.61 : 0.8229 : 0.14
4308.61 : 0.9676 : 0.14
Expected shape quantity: 4240.69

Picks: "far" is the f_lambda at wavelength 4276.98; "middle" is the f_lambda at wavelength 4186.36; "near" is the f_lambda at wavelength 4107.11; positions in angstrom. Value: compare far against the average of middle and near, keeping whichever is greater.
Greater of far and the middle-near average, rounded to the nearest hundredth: 1.13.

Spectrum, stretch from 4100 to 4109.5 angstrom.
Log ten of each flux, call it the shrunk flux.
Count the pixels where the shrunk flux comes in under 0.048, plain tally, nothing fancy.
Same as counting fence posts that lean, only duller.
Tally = 10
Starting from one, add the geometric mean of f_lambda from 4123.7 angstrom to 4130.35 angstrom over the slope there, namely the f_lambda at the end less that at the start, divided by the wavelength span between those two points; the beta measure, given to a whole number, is -43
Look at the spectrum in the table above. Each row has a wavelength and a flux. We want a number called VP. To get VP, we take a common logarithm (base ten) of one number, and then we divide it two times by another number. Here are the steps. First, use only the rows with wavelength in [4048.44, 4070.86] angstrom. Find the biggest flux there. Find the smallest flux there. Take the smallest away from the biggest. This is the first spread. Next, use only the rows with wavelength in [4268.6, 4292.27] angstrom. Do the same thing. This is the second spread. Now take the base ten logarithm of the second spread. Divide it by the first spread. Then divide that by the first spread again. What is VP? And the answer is -0.58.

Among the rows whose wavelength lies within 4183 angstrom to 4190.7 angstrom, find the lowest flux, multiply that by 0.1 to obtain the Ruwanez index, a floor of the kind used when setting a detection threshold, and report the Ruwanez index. 0.042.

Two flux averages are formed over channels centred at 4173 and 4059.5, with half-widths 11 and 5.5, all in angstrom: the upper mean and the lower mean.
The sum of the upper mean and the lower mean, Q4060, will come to 2.21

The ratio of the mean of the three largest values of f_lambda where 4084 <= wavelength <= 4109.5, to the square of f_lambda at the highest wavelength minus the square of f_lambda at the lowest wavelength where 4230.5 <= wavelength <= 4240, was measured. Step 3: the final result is 10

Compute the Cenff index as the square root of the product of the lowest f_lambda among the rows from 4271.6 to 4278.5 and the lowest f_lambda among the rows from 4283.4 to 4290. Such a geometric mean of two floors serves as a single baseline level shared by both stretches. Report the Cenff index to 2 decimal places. 0.81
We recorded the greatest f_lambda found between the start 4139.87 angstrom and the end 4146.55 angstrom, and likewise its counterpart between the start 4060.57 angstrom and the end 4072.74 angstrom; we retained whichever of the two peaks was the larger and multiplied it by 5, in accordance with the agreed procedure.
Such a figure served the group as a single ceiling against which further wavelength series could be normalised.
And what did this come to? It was 6.4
